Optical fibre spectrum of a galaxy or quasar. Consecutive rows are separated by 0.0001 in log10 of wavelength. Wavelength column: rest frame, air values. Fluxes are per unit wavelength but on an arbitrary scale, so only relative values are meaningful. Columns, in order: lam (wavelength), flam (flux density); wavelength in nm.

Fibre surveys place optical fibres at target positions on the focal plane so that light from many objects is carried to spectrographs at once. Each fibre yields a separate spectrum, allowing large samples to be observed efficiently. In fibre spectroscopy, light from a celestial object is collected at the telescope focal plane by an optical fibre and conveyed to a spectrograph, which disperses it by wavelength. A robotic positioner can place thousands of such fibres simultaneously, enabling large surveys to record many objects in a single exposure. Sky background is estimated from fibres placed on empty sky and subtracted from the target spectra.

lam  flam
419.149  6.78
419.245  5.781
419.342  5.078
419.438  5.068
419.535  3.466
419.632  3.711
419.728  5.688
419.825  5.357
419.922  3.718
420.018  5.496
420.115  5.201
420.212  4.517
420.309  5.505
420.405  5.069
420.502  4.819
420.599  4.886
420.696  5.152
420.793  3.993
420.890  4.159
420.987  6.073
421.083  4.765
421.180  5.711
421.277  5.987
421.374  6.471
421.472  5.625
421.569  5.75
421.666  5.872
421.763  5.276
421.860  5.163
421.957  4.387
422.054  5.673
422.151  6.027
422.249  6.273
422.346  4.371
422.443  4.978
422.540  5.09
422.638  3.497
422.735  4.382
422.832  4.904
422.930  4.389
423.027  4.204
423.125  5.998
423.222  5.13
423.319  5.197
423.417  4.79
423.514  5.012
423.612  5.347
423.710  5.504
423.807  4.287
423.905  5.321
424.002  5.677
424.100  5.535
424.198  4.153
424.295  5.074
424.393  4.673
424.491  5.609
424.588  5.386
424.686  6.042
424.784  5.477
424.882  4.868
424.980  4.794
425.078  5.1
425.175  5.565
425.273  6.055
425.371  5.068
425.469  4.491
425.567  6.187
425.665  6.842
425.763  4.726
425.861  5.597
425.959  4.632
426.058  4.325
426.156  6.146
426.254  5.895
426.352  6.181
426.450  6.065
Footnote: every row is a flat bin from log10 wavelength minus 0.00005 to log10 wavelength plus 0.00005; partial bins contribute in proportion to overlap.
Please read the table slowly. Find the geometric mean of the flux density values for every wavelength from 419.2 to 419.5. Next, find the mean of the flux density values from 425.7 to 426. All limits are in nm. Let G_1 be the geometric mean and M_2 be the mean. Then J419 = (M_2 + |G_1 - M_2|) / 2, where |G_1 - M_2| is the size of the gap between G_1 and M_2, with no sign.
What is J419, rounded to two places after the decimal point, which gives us 2.65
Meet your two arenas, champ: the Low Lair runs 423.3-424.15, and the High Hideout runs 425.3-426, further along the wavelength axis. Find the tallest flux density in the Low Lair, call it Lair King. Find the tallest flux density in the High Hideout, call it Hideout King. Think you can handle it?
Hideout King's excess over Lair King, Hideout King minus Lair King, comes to 1.2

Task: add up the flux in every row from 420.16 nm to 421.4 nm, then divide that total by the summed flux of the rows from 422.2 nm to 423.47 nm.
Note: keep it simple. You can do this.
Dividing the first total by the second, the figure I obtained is 1.06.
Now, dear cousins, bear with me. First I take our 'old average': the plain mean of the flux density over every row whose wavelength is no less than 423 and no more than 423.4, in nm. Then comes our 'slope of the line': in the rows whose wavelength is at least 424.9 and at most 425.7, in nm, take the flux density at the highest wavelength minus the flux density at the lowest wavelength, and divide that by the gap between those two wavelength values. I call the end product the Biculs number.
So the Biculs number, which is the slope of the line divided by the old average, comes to 0.6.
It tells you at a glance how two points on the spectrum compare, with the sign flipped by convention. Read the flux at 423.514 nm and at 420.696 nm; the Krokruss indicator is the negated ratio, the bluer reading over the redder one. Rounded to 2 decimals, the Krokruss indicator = -1.03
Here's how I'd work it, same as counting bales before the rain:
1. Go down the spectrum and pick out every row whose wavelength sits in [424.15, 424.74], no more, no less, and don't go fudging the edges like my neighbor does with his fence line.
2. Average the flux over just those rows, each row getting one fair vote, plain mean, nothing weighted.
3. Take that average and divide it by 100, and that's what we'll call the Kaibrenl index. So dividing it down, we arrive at 0.0516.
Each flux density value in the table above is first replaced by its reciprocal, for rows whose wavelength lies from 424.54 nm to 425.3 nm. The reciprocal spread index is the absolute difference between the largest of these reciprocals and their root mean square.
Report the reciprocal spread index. 0.022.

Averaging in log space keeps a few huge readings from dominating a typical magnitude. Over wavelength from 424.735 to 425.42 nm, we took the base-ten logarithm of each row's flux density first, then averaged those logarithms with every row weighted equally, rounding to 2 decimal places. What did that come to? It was 0.72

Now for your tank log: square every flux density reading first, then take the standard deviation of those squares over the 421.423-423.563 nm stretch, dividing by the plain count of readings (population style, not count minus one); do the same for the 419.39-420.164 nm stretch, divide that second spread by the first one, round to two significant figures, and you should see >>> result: 1.1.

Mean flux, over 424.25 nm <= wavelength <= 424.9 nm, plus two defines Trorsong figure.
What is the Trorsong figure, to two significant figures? 7.3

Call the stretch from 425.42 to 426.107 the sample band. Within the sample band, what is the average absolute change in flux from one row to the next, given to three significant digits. 1.10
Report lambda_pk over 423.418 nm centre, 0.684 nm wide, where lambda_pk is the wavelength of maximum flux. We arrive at 423.125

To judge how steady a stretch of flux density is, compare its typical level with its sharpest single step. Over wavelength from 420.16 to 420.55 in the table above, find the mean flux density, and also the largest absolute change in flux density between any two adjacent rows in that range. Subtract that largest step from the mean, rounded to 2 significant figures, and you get 4.0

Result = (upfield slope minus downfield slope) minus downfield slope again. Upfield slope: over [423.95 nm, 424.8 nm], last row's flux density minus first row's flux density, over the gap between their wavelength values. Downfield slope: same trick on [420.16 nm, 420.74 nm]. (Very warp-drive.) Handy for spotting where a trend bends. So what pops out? -2.9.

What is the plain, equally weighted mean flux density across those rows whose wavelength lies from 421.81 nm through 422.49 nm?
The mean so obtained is 5.27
